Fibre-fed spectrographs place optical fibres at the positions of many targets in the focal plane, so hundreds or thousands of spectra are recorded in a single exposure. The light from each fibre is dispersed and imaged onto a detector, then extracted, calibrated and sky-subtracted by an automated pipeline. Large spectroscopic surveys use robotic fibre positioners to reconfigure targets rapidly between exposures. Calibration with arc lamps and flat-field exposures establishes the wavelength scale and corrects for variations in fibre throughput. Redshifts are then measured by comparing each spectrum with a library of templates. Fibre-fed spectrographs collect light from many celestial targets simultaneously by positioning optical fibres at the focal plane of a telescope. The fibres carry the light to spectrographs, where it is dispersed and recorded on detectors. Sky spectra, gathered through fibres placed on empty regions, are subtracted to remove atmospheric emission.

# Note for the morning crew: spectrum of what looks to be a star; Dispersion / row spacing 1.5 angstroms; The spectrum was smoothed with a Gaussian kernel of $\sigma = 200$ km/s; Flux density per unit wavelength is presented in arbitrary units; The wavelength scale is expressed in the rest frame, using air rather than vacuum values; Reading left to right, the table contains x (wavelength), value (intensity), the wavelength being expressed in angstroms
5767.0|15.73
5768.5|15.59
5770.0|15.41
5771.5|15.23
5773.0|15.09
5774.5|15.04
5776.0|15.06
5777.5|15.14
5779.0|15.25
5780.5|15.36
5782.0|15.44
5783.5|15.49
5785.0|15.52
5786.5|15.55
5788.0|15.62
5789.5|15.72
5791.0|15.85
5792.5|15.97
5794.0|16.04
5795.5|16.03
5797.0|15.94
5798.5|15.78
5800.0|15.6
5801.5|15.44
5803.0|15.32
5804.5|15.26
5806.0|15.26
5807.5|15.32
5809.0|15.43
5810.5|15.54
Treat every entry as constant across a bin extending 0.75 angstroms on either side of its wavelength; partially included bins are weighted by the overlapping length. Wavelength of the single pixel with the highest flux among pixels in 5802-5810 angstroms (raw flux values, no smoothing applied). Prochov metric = 5809.0 angstroms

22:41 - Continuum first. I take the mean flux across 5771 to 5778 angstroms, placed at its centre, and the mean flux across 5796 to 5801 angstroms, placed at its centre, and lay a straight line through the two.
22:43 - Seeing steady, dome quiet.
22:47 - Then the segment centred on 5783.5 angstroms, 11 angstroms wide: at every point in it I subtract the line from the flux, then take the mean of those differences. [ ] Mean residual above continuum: 0.10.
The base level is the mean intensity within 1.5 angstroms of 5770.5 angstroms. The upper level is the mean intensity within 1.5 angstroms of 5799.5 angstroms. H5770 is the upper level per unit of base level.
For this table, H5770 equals 1.02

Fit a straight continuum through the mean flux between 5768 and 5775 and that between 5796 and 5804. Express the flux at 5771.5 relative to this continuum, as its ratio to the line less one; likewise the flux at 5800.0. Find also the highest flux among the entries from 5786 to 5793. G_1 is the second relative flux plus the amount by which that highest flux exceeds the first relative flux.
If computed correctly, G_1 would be 15.97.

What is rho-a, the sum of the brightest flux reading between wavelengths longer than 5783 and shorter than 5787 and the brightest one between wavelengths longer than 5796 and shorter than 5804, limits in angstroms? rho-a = 31.5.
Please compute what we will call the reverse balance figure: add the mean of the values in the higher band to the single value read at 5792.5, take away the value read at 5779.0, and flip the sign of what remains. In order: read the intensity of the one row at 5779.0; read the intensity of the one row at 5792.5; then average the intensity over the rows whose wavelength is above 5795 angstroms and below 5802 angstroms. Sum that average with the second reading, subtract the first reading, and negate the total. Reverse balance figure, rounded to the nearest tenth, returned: -16.5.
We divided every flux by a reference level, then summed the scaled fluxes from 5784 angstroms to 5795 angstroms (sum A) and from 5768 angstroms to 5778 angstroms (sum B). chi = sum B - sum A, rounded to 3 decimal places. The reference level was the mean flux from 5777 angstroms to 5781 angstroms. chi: -0.243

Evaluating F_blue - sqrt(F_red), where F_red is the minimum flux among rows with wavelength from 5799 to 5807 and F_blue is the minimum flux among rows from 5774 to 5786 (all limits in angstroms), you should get 11.1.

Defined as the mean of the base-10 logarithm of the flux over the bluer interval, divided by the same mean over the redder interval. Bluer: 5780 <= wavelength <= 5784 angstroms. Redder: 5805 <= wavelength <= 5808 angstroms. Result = 1.00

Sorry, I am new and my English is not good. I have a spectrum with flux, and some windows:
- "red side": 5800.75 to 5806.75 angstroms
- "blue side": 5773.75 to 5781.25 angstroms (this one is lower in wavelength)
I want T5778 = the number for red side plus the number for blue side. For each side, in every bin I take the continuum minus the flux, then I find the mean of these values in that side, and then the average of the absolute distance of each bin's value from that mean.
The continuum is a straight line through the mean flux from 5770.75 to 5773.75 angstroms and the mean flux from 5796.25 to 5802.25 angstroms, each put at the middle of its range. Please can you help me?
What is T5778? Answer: 0.16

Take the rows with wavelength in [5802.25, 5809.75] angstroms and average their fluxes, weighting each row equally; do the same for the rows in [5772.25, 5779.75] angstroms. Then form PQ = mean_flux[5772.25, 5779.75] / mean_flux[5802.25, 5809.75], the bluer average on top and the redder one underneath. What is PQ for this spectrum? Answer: 0.99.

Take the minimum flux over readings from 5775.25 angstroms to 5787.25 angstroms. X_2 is 15.06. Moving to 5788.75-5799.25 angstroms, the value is 15.72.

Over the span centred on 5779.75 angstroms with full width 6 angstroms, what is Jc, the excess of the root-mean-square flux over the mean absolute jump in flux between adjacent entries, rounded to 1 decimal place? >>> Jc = 15.2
